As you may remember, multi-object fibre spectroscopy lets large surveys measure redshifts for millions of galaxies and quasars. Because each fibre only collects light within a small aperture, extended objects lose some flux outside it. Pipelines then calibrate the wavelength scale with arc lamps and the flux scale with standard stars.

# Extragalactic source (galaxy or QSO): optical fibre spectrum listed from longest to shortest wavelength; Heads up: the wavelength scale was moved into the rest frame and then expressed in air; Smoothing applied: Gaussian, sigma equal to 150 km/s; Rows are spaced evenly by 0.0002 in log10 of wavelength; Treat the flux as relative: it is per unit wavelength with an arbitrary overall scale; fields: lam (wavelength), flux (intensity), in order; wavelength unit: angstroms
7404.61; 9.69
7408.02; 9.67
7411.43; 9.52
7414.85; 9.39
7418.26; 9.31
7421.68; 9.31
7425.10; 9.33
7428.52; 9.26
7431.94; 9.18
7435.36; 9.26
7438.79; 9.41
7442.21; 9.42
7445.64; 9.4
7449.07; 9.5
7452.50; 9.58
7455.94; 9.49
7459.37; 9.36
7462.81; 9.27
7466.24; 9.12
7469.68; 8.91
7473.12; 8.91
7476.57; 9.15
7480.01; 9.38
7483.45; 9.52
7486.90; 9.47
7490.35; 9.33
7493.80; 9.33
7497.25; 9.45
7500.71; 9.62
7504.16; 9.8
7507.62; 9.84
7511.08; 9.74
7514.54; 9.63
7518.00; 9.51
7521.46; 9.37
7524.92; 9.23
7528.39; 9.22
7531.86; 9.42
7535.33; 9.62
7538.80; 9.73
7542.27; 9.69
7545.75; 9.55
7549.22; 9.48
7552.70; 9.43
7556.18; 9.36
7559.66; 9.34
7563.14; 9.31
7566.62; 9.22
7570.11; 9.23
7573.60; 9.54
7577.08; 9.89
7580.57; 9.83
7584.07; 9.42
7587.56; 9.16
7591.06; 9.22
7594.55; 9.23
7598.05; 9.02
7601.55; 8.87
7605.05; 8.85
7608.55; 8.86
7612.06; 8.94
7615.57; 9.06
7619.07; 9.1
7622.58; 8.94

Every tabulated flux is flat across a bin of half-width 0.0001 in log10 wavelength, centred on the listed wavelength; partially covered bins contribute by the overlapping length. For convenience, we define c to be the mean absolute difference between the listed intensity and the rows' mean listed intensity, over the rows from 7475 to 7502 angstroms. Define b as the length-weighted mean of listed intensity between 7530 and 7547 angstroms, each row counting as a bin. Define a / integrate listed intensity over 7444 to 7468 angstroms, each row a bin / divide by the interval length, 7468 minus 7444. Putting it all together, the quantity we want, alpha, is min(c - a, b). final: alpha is -9.28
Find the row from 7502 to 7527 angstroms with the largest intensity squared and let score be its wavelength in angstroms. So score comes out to 7507.62 angstroms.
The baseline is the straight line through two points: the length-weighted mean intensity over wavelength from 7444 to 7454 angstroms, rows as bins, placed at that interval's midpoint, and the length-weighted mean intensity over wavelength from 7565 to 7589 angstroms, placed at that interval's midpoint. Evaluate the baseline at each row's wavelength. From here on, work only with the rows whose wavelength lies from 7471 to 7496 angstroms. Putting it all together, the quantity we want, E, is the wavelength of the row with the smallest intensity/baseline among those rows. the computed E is 7473.12 angstroms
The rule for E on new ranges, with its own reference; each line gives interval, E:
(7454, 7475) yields 7469.68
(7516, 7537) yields 7528.39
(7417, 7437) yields 7431.94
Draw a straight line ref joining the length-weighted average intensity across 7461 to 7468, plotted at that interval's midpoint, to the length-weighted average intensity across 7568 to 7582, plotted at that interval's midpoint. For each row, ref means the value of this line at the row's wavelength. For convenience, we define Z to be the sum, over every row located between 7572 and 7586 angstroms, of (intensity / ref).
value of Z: 4.02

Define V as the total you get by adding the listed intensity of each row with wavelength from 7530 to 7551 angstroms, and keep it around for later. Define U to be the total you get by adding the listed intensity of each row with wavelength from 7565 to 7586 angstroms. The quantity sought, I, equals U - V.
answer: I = -0.4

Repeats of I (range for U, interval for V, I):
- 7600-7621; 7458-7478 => -1.0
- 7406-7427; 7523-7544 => -0.4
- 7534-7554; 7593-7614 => 3.7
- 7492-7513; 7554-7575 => 1.8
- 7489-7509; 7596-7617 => 3.8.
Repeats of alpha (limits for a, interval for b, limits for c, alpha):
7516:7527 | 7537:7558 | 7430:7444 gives -9.28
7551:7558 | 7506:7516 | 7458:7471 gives -9.24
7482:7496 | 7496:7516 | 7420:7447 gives -9.34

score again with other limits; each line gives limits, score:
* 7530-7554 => 7538.80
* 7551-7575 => 7573.60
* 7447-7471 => 7452.50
